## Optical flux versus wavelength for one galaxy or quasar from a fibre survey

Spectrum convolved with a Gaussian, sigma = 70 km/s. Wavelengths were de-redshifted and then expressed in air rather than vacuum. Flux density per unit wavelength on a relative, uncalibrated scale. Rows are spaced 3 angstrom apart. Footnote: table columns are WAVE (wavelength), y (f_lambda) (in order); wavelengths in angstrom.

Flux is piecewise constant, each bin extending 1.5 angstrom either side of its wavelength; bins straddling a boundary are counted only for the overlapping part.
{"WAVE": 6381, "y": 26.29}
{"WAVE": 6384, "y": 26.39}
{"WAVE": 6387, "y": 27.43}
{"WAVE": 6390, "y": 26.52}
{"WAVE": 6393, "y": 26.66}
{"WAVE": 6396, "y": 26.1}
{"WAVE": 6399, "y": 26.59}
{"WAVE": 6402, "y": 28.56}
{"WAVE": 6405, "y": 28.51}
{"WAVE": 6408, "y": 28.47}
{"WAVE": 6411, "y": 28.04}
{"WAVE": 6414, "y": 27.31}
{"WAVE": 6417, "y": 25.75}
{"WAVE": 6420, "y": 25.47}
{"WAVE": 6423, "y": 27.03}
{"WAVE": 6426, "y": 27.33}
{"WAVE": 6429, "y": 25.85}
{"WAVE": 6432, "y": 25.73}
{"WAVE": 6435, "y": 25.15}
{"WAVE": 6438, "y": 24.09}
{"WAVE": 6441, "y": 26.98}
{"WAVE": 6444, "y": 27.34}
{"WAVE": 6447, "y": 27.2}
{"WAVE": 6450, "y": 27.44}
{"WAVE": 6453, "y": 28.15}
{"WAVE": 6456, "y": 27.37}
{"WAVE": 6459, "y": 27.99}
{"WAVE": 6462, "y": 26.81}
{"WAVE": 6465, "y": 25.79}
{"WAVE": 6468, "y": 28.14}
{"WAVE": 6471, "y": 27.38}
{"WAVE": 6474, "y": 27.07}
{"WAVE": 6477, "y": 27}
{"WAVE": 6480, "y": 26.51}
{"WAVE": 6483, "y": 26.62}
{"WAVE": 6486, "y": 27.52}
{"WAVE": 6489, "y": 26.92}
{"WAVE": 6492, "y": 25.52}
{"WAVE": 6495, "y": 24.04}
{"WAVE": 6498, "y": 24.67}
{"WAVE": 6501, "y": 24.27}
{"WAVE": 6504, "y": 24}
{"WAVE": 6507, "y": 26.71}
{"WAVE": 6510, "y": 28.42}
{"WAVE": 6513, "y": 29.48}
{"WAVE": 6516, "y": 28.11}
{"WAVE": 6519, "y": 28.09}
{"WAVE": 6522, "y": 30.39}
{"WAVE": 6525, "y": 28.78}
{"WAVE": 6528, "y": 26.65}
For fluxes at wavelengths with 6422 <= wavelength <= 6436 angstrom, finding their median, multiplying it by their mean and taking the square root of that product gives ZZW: 26.0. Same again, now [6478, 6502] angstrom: 25.9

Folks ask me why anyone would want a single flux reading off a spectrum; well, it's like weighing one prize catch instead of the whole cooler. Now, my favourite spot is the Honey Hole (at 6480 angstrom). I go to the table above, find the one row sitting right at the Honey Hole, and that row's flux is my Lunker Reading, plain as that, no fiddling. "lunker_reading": 26.51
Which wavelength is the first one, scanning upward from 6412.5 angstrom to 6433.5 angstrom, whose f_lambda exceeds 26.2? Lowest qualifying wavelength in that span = 6414 angstrom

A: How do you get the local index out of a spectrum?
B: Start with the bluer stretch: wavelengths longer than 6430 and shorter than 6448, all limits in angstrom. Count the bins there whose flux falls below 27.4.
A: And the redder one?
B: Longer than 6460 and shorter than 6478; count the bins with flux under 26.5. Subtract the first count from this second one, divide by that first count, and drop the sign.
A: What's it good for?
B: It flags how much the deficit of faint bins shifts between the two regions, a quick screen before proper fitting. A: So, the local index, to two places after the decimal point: 0.83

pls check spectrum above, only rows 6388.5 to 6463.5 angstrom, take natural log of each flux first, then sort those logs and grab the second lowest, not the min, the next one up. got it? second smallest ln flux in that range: 3.22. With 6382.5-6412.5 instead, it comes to 3.27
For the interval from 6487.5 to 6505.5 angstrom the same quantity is 3.18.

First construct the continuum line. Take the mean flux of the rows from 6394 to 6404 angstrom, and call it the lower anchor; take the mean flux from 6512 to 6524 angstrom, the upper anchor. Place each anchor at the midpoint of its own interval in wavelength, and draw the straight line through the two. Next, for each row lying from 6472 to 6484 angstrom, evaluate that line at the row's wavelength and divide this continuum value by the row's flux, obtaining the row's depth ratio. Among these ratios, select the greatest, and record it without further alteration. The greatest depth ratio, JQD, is 1.07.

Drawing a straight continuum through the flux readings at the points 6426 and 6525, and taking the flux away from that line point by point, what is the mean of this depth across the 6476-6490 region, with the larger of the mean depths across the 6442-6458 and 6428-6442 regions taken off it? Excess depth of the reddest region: -0.7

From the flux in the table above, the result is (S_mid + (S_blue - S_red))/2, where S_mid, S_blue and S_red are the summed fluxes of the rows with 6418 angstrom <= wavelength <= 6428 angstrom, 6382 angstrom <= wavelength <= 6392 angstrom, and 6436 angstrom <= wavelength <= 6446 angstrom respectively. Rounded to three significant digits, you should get 40.9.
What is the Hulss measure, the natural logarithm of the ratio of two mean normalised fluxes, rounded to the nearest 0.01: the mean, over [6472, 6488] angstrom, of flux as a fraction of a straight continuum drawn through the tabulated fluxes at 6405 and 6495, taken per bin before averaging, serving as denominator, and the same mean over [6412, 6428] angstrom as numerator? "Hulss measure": -0.13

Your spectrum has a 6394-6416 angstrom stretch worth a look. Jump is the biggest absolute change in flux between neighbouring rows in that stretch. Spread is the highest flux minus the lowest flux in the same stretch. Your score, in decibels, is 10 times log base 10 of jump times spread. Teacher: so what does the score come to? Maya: 6.9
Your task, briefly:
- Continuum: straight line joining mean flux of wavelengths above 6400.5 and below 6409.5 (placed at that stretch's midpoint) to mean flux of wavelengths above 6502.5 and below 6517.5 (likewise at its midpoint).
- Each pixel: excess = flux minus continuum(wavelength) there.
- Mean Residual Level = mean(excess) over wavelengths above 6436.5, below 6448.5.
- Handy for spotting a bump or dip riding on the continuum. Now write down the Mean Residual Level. -1.7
